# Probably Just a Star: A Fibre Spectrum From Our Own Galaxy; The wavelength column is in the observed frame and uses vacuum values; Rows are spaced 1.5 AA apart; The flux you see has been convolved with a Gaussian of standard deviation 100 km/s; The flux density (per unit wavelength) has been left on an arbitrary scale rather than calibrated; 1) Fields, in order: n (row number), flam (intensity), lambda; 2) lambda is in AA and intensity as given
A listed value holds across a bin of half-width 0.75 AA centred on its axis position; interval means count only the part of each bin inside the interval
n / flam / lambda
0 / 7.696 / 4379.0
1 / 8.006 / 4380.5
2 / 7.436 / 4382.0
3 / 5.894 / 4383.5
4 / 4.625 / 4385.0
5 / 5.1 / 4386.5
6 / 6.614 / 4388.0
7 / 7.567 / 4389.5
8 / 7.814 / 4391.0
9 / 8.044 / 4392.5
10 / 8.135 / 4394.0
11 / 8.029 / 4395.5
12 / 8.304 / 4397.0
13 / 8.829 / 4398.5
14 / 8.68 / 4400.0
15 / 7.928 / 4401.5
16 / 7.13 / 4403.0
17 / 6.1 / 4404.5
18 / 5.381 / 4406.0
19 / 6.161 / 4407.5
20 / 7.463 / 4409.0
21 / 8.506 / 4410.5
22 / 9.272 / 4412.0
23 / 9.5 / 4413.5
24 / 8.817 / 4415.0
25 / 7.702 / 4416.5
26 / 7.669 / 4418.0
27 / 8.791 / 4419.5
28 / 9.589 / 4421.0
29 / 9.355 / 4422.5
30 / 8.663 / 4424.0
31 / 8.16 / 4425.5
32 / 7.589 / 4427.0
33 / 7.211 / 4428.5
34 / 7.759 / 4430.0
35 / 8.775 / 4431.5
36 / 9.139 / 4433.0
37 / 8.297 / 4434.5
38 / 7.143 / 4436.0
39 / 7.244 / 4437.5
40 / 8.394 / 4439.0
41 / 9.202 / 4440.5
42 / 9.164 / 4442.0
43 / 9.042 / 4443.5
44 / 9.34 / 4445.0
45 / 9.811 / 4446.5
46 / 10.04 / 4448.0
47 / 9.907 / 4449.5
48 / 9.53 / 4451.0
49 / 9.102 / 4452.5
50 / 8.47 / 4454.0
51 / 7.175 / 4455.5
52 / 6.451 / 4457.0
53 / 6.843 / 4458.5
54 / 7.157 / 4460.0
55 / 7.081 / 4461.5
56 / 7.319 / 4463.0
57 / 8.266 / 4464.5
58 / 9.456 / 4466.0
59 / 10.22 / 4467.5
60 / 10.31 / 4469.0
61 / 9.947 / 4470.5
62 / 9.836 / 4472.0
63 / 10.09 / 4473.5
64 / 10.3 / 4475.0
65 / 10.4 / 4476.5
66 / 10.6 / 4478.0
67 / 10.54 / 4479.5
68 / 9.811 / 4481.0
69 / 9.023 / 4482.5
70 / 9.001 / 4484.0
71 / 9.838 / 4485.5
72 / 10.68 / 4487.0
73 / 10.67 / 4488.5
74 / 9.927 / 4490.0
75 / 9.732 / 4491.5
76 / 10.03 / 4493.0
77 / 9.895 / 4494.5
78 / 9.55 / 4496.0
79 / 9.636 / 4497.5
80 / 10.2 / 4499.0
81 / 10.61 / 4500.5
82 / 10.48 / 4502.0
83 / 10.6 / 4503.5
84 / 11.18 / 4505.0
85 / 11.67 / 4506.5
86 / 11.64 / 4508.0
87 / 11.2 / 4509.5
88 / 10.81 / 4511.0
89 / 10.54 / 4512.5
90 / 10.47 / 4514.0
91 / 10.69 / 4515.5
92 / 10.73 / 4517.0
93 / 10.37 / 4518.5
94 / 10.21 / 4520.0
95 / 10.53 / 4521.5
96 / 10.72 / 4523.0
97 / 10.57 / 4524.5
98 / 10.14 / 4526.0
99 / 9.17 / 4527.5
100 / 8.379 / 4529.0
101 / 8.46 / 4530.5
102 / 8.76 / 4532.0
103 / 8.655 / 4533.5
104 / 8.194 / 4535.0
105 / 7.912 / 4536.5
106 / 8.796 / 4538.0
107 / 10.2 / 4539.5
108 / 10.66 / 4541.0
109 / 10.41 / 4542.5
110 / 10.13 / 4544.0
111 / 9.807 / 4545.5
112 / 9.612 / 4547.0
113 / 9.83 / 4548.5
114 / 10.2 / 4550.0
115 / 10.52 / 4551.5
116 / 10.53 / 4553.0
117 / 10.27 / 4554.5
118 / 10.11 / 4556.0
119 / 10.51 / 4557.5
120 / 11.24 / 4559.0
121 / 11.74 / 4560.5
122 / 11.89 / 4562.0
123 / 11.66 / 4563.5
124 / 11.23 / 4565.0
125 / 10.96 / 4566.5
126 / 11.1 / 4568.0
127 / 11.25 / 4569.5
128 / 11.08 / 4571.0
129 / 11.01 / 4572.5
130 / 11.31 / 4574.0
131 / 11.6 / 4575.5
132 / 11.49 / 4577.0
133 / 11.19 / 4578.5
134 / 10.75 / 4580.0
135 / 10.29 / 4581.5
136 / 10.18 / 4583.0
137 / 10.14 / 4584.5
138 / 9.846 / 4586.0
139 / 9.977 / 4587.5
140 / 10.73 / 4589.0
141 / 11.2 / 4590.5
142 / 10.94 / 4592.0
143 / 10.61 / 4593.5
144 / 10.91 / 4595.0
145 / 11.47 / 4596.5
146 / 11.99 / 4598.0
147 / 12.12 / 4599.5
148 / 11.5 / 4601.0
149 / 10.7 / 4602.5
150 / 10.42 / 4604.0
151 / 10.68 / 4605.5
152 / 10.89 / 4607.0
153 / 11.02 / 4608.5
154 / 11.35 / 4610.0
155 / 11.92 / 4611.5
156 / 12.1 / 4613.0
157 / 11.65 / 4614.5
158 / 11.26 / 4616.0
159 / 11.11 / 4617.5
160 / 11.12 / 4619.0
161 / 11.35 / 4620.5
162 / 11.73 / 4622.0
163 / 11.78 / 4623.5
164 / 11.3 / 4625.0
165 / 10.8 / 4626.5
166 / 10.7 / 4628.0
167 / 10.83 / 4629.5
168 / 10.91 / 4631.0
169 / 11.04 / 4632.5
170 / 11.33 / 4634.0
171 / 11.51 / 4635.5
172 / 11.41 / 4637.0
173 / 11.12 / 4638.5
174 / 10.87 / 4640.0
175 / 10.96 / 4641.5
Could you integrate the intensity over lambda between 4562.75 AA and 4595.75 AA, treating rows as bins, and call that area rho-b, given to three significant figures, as 359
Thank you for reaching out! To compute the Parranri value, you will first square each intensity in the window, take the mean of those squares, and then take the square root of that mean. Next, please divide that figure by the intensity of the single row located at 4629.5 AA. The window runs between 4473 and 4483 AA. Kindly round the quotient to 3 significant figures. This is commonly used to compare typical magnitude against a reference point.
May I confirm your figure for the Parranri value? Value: 0.935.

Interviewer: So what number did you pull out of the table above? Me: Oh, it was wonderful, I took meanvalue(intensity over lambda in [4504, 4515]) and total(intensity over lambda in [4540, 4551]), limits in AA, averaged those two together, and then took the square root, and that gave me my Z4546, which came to 6.39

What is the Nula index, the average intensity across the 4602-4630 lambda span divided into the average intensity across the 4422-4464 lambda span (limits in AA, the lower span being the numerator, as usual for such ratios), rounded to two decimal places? 0.74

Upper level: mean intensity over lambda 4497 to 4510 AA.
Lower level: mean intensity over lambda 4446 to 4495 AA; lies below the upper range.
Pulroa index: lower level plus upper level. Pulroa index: 20.1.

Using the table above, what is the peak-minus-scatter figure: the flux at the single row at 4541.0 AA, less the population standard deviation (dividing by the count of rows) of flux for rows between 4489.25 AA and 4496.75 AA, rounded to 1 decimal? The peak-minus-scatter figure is 10.5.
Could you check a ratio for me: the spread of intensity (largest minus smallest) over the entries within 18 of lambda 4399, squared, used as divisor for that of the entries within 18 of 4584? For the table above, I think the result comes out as 0.10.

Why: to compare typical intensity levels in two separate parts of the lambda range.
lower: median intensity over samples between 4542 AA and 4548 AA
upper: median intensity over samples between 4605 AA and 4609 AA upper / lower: 1.09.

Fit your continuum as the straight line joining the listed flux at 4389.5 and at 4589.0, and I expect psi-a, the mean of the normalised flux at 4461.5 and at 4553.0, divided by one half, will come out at 1.85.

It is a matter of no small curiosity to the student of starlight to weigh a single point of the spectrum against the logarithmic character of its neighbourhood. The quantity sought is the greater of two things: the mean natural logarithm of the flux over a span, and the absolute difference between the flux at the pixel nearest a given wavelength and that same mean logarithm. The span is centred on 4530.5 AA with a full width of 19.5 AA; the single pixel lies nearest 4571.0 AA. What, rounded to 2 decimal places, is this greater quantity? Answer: 8.86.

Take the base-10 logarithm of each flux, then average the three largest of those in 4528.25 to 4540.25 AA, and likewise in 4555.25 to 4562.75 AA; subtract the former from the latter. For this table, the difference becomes 0.10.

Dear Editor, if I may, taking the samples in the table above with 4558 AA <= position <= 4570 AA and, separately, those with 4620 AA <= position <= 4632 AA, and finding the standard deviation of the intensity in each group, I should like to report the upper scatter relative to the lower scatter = 1.3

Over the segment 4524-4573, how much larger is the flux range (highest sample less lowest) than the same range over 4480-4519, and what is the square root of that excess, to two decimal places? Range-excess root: 1.14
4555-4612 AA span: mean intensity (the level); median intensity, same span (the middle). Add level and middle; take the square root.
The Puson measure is 4.70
